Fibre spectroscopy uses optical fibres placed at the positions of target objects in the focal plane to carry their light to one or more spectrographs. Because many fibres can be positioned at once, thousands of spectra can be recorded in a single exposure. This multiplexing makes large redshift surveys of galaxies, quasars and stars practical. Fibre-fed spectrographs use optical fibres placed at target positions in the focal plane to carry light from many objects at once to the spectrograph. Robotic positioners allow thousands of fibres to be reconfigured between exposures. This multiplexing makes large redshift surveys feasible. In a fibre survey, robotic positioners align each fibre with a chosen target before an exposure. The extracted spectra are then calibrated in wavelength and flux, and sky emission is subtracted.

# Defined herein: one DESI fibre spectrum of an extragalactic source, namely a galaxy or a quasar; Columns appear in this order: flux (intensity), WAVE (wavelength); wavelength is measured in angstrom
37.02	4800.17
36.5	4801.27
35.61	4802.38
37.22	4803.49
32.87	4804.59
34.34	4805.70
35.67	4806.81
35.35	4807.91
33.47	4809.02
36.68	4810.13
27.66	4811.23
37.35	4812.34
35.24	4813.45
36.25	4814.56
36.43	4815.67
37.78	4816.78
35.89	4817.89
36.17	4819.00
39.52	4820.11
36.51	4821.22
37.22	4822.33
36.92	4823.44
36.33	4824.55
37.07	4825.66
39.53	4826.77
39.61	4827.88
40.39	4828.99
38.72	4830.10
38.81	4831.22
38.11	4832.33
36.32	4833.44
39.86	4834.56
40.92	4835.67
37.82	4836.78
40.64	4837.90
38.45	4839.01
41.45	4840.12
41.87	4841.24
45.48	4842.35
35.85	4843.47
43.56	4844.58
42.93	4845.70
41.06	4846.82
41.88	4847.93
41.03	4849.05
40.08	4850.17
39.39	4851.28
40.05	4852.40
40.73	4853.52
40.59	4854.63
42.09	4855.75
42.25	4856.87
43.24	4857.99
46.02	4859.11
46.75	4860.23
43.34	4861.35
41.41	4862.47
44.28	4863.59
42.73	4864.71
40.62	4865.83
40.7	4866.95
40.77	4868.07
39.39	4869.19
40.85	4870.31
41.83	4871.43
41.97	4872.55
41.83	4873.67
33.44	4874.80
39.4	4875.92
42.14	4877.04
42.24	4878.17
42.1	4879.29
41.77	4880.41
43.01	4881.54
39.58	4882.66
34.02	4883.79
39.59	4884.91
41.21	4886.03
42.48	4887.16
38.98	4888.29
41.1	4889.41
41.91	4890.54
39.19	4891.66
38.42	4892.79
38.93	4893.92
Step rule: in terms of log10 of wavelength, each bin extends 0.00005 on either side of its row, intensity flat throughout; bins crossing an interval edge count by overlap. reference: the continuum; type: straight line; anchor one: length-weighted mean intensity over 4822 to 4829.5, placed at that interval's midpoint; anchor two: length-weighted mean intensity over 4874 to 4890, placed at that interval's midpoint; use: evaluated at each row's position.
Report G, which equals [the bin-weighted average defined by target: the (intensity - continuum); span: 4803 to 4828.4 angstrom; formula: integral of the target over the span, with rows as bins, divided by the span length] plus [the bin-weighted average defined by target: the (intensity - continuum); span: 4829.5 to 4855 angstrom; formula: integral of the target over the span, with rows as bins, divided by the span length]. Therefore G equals -0.3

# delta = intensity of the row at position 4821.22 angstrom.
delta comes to 36.51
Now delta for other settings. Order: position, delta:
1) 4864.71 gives 42.73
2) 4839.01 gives 38.45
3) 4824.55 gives 36.33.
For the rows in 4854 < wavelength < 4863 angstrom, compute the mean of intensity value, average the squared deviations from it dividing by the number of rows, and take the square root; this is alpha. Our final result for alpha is 2.0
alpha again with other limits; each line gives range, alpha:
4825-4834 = 1.3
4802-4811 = 1.4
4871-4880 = 2.8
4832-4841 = 1.7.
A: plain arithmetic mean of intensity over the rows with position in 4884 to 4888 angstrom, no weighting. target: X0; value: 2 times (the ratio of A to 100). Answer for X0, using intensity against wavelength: 0.822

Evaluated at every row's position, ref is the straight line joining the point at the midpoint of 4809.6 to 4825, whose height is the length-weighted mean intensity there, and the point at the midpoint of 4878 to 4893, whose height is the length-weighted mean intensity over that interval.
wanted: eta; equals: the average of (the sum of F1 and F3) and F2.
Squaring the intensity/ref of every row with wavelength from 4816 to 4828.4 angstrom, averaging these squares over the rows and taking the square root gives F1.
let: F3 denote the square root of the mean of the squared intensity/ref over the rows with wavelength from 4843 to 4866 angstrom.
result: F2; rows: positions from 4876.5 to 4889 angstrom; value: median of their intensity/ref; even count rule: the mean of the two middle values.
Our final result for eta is 1.58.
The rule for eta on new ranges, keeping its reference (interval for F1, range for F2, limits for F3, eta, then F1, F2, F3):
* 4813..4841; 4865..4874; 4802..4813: 1.53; 1.04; 1.04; 0.98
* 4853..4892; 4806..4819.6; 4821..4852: 1.55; 1.04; 1.00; 1.06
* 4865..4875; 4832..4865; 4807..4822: 1.55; 1.02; 1.09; 1.00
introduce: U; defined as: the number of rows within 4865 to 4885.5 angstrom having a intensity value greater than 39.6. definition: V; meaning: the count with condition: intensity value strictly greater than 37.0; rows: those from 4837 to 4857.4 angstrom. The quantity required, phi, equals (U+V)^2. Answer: 841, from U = 12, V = 17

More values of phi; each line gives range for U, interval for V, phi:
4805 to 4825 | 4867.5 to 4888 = 256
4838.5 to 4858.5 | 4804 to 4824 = 361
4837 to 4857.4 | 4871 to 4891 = 961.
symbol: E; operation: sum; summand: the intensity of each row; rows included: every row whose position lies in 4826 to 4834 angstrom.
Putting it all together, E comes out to 271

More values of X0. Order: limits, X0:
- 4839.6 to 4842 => 0.833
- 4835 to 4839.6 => 0.789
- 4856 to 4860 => 0.877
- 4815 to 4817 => 0.742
